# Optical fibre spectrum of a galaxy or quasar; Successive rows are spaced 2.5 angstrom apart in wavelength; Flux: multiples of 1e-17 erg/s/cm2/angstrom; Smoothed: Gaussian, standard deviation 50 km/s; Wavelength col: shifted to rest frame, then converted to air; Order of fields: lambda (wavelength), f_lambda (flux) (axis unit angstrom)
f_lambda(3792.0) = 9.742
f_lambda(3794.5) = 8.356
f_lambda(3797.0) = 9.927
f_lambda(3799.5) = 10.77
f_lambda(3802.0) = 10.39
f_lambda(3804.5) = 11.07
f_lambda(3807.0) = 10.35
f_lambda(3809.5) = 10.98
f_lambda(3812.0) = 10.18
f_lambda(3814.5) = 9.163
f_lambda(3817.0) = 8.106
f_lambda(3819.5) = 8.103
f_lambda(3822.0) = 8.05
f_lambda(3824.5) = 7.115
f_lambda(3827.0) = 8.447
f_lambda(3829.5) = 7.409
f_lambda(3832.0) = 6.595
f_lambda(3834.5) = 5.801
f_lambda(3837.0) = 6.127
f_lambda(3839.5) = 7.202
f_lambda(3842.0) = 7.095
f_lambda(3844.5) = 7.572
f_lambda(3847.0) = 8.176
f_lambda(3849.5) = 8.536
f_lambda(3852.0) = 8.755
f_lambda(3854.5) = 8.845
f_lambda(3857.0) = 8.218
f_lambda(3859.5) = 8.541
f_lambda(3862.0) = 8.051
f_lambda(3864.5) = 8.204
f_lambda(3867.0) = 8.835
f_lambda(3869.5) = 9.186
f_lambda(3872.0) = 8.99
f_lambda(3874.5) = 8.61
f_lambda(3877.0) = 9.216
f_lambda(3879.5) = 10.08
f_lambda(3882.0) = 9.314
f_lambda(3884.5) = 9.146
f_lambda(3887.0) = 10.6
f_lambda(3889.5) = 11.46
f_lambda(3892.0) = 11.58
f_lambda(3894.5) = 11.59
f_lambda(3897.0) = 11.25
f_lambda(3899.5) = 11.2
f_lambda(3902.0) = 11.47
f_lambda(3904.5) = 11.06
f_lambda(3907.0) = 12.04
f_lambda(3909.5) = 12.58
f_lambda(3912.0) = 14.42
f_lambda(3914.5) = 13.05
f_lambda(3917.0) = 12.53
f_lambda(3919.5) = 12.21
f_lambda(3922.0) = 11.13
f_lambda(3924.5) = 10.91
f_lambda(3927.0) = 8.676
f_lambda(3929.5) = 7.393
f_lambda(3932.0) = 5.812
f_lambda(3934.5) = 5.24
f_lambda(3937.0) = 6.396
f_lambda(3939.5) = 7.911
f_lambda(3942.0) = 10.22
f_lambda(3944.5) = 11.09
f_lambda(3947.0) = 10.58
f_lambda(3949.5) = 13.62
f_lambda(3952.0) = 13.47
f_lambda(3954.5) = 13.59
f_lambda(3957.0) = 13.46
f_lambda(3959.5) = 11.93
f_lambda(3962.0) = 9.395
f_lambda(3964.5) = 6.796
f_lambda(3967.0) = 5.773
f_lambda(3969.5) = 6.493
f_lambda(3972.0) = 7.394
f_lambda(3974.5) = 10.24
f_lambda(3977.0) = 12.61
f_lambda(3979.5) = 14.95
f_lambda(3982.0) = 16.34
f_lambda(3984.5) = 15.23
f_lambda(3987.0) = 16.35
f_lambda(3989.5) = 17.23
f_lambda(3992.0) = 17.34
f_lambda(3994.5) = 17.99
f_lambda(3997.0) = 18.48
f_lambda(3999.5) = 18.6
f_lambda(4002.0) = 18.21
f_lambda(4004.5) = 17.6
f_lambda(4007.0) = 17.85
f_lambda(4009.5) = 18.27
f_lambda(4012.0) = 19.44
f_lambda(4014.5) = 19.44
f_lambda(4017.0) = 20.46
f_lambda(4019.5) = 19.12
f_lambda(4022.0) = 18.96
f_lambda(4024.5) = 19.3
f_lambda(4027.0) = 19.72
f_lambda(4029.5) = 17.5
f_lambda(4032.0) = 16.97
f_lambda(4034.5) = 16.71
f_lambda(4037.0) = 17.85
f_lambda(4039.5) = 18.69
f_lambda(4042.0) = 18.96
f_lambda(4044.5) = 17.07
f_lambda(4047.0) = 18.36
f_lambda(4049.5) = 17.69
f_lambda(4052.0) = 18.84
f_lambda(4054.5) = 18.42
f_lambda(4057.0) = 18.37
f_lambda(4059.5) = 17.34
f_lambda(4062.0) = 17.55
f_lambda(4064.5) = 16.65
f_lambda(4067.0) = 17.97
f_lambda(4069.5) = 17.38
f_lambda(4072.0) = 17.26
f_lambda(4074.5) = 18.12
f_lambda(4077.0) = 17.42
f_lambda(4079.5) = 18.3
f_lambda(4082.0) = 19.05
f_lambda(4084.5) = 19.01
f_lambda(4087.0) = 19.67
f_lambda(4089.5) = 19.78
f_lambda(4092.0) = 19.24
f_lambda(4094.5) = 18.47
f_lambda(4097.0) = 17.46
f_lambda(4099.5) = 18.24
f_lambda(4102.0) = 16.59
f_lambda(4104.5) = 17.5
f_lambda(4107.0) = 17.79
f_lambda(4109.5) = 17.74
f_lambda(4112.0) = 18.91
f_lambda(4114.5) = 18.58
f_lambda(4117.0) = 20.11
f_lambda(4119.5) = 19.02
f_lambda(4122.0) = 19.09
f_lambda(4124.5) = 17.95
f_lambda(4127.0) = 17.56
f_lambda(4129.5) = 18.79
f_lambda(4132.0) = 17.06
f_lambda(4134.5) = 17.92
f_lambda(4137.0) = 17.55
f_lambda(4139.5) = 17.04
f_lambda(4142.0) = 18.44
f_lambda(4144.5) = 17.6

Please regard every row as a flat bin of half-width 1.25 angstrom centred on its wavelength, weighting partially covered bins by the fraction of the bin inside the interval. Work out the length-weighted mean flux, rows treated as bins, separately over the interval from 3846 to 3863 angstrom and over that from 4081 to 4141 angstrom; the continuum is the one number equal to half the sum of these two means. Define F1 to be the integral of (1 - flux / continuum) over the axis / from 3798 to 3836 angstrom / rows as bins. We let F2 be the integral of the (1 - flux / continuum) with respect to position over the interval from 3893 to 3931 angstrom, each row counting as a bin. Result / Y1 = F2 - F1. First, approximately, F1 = 13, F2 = 5.7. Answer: -7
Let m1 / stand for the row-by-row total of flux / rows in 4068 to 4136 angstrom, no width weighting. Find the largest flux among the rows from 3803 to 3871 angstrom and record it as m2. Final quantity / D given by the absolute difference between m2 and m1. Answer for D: 483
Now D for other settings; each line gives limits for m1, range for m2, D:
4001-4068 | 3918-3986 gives 477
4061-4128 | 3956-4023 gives 472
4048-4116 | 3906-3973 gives 475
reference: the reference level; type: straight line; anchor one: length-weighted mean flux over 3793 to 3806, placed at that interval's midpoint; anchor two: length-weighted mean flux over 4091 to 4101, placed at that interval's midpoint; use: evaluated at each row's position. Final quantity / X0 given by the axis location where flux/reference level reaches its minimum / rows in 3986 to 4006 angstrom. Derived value 3987.0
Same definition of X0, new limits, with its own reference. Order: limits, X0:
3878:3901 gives 3884.5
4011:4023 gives 4022.0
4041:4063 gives 4059.5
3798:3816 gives 3814.5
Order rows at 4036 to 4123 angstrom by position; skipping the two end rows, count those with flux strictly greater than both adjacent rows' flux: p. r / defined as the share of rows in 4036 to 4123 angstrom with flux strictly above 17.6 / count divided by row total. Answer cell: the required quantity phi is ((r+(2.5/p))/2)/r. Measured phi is 0.6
